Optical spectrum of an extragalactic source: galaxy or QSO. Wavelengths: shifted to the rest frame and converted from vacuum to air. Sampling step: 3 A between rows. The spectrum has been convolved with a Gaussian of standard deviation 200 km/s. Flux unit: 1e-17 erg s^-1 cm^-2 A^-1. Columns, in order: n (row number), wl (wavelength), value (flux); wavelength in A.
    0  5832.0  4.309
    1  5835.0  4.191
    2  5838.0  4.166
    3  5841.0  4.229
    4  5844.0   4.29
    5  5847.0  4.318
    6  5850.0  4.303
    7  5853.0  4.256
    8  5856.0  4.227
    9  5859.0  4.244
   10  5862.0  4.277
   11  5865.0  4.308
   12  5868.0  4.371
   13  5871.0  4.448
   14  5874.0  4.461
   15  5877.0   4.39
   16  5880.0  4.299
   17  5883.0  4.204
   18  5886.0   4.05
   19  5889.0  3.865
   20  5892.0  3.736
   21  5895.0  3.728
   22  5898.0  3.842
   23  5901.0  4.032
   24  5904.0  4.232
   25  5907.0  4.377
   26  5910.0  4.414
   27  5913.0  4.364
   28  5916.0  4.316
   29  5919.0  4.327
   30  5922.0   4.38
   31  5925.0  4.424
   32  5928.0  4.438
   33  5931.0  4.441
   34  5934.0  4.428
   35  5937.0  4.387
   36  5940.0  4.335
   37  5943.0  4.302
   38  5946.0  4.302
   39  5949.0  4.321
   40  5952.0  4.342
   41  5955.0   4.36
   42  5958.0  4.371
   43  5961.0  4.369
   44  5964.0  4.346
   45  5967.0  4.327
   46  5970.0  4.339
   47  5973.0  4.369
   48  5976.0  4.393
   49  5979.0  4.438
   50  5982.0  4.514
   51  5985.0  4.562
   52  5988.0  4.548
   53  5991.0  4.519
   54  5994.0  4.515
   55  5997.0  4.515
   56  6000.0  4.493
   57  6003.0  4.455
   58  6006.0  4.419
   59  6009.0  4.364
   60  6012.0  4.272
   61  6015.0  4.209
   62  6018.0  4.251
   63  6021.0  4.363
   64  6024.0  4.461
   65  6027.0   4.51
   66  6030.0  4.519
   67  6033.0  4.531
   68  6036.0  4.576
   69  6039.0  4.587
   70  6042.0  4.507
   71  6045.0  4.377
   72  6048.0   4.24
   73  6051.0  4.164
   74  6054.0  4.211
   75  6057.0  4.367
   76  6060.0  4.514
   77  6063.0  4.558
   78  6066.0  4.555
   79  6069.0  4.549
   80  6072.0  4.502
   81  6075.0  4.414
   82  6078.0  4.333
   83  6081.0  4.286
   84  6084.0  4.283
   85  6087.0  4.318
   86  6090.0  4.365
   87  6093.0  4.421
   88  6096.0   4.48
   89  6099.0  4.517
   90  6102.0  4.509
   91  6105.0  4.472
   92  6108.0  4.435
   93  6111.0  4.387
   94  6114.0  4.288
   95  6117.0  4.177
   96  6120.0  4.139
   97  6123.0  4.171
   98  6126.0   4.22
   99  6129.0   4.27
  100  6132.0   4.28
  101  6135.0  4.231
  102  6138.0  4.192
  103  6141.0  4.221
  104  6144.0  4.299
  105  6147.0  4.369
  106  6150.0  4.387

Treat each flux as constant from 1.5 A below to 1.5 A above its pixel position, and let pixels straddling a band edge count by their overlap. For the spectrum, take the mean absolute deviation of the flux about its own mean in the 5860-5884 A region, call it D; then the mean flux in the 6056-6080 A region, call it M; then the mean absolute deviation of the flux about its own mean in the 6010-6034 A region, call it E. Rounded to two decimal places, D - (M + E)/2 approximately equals -2.22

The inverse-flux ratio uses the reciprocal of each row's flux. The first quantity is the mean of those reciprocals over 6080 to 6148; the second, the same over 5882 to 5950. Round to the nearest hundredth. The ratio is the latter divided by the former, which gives 1.02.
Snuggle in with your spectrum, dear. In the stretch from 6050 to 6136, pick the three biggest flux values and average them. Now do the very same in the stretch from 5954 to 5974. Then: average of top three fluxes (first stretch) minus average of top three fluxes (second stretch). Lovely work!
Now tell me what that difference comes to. 0.18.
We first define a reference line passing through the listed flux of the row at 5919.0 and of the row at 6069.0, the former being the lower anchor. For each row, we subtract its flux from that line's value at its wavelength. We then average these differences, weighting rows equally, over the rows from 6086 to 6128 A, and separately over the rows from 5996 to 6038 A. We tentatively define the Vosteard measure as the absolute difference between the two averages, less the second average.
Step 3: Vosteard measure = 0.16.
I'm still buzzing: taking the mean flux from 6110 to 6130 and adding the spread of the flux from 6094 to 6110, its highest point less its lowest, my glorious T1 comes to 4.3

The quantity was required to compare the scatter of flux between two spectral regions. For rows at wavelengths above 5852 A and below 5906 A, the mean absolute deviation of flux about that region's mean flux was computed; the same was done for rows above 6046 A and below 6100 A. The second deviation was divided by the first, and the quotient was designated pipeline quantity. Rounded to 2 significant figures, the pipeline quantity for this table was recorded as 0.56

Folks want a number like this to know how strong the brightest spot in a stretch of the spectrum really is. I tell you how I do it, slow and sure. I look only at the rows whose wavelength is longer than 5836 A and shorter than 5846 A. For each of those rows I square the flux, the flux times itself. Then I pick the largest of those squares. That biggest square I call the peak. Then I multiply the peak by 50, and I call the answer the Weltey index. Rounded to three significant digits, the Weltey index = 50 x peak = 920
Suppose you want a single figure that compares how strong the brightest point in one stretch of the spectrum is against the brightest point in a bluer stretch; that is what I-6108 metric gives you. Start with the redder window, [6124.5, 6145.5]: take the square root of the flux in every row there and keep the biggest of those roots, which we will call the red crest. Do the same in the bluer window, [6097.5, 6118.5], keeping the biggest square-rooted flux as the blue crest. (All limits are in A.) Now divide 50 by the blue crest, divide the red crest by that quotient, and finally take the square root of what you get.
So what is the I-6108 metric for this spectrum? 0.297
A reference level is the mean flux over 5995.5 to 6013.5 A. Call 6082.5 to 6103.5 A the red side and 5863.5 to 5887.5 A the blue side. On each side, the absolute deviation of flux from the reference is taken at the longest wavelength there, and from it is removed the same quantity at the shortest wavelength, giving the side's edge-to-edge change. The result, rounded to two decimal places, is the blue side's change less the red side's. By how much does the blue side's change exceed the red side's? 0.31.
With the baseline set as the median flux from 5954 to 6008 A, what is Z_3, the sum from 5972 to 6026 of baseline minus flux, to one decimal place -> 0.1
